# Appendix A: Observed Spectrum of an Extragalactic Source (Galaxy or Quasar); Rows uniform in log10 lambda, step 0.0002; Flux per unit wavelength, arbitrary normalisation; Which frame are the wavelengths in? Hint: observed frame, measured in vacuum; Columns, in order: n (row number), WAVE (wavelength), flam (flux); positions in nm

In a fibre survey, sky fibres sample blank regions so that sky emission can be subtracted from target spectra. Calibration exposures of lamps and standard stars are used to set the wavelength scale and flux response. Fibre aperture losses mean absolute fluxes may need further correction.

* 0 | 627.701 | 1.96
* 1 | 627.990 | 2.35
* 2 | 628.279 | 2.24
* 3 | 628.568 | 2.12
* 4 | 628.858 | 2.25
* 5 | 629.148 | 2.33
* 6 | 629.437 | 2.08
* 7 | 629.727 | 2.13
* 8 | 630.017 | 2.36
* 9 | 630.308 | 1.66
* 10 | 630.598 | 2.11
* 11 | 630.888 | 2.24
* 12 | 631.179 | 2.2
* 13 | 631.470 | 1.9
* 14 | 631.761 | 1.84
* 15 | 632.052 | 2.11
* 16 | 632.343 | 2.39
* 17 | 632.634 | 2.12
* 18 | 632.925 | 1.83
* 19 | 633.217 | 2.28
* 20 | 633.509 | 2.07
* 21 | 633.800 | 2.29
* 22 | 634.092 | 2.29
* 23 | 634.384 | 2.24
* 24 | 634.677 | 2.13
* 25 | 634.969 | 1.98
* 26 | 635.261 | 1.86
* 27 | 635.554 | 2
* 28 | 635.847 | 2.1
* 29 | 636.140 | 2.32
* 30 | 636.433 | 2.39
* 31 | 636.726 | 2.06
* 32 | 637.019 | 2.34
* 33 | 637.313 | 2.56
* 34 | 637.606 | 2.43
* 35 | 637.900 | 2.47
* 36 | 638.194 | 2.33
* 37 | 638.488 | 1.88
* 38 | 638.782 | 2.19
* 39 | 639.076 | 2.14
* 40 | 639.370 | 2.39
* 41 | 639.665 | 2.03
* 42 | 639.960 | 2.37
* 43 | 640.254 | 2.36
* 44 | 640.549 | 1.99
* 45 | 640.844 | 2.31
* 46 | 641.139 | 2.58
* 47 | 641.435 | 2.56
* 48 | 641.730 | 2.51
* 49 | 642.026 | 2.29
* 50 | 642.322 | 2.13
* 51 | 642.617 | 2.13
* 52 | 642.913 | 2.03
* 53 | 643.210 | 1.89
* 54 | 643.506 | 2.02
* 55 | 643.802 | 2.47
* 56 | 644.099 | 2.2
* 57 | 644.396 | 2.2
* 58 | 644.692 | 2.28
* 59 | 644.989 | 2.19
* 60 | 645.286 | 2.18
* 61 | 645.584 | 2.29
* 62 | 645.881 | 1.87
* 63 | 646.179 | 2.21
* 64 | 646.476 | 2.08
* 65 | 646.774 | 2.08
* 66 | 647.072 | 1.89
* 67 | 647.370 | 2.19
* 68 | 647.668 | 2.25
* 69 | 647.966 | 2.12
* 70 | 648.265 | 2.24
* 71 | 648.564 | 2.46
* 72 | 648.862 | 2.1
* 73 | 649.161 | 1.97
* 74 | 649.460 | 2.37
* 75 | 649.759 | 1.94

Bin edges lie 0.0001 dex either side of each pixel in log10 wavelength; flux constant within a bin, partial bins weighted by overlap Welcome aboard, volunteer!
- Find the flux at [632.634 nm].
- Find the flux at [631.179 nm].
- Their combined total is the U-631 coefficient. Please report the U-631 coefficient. 4.3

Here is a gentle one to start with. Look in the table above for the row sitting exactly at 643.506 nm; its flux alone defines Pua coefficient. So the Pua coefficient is 2.02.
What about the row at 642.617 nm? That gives 2.13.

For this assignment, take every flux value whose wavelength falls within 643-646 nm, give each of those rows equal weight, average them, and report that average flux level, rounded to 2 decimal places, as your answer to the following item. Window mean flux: 2.16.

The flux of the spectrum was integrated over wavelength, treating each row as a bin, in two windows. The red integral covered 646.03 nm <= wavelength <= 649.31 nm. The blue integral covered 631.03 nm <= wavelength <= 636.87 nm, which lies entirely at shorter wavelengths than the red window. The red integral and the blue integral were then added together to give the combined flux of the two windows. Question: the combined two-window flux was 19.4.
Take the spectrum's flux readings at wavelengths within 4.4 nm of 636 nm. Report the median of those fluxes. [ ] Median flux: 2.215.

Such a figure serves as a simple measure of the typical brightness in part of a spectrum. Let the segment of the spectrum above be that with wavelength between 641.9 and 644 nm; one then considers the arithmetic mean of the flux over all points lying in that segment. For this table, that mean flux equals 2.14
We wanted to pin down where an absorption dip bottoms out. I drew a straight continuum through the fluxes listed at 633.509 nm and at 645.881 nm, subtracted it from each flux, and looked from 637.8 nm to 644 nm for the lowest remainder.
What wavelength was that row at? 638.488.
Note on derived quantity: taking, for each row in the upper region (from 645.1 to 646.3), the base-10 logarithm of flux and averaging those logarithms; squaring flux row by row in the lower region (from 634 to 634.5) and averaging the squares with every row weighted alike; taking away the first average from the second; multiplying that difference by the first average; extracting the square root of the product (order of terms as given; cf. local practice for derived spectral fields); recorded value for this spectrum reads 1.26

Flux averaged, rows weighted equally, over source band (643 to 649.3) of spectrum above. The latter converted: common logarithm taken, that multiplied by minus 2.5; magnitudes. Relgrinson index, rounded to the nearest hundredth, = -0.83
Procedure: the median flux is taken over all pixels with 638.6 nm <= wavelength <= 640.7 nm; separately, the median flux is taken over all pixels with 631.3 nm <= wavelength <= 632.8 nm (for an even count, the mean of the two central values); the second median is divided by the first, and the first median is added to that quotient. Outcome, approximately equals 3.15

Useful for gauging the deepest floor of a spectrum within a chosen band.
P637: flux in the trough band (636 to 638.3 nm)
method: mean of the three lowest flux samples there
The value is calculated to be 2.24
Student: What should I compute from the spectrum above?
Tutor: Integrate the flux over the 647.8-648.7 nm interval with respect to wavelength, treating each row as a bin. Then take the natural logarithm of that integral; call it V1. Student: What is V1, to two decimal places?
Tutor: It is 0.71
